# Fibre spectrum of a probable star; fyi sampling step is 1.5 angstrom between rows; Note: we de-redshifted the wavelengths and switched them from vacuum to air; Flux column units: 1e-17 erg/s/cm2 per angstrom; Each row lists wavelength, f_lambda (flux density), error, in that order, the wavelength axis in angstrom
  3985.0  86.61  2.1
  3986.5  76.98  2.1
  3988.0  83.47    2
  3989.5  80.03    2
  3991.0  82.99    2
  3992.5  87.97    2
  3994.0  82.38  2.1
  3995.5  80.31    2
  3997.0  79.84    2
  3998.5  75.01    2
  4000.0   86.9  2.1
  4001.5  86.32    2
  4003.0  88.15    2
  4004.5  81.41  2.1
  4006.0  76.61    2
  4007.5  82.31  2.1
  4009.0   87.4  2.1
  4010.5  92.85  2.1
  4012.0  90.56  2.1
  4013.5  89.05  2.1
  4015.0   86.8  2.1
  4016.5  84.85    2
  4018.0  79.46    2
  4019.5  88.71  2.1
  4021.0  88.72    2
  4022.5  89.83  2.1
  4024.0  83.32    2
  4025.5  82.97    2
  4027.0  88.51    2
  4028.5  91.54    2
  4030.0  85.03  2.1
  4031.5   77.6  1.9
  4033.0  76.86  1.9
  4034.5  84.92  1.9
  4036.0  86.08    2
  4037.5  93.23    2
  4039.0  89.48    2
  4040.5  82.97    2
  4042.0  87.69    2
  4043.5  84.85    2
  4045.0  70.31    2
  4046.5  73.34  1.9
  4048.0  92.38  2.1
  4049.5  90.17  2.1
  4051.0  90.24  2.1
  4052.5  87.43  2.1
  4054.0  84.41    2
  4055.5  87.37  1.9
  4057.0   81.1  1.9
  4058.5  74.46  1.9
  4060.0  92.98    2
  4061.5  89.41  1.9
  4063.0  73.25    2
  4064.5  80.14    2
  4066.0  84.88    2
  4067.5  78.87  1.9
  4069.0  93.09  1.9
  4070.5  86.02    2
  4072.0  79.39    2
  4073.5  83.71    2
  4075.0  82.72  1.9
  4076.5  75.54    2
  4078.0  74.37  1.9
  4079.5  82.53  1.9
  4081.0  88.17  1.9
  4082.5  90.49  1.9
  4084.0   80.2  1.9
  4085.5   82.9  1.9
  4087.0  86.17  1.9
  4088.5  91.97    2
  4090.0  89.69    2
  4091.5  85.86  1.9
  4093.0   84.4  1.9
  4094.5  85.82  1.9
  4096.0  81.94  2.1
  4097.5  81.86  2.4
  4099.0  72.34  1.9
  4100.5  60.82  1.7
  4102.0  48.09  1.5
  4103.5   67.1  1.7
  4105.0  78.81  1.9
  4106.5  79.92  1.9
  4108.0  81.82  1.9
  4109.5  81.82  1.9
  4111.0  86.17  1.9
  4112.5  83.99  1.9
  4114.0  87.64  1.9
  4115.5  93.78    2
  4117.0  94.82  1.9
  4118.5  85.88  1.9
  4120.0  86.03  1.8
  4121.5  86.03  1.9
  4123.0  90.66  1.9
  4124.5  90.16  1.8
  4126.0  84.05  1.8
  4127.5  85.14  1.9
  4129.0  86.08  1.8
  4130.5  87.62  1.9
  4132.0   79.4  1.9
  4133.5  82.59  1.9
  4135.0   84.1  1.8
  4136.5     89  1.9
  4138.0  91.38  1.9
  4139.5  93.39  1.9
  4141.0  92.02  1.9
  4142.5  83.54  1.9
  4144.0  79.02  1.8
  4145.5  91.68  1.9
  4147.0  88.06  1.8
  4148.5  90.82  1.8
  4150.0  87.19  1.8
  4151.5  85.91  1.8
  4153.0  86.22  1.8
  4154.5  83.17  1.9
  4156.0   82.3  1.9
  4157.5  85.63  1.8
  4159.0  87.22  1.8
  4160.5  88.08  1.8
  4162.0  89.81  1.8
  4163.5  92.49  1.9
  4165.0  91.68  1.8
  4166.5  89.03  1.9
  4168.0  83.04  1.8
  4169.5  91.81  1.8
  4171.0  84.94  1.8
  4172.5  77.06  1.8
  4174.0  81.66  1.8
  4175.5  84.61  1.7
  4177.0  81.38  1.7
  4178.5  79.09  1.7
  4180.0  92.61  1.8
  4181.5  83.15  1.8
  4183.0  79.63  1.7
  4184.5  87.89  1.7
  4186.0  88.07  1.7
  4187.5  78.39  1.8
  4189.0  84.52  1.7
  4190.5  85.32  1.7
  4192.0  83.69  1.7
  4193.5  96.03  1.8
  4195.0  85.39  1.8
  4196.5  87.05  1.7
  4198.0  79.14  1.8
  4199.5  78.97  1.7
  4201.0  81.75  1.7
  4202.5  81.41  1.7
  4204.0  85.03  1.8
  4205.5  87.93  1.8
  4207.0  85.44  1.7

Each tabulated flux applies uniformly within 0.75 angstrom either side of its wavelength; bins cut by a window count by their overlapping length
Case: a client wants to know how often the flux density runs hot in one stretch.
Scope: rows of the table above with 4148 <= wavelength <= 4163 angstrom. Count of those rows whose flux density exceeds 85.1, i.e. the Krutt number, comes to 8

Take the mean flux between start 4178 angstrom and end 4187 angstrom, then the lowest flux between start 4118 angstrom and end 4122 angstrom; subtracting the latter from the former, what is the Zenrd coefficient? -1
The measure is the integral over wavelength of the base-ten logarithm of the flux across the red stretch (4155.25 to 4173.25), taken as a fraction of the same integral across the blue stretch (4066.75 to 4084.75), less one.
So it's 0.011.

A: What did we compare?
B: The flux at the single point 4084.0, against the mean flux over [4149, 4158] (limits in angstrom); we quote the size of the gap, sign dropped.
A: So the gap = 5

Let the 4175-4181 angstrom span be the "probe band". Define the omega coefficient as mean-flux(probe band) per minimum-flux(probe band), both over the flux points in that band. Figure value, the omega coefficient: 1.07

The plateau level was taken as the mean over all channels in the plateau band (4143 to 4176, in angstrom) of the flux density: 86.4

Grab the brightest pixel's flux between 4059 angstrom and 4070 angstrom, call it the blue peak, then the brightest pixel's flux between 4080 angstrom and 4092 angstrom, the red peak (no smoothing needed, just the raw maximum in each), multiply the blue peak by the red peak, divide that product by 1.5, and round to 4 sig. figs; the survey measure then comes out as 5708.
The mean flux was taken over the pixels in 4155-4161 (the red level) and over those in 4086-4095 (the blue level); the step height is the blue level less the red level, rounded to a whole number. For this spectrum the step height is 2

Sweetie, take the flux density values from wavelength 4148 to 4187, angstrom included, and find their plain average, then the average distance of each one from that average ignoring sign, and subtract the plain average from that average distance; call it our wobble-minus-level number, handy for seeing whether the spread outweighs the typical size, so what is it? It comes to -82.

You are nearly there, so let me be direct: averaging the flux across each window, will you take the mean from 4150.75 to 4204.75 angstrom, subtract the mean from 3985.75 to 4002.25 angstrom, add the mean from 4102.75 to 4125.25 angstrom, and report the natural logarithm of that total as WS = 4.478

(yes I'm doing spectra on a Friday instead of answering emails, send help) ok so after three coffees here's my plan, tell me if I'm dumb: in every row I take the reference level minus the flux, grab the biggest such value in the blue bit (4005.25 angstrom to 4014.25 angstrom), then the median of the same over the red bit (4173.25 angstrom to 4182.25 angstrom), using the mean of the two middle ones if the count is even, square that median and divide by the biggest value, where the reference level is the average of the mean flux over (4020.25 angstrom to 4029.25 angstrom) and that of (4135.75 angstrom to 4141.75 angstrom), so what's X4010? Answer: 4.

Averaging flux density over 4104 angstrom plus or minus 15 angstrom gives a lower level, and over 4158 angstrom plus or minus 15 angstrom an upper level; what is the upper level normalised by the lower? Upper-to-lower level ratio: 1.08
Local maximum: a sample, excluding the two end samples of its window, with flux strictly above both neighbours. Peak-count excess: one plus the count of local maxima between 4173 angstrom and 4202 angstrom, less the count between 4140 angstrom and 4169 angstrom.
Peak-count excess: 3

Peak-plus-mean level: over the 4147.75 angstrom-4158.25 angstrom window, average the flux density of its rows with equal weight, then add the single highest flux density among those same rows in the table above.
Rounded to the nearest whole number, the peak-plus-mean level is 177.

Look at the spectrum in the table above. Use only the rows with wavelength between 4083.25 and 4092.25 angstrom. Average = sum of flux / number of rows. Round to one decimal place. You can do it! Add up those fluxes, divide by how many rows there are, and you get 86.1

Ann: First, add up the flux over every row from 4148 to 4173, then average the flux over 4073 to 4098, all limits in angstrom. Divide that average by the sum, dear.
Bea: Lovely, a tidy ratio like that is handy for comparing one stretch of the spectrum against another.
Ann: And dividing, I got 0.0569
